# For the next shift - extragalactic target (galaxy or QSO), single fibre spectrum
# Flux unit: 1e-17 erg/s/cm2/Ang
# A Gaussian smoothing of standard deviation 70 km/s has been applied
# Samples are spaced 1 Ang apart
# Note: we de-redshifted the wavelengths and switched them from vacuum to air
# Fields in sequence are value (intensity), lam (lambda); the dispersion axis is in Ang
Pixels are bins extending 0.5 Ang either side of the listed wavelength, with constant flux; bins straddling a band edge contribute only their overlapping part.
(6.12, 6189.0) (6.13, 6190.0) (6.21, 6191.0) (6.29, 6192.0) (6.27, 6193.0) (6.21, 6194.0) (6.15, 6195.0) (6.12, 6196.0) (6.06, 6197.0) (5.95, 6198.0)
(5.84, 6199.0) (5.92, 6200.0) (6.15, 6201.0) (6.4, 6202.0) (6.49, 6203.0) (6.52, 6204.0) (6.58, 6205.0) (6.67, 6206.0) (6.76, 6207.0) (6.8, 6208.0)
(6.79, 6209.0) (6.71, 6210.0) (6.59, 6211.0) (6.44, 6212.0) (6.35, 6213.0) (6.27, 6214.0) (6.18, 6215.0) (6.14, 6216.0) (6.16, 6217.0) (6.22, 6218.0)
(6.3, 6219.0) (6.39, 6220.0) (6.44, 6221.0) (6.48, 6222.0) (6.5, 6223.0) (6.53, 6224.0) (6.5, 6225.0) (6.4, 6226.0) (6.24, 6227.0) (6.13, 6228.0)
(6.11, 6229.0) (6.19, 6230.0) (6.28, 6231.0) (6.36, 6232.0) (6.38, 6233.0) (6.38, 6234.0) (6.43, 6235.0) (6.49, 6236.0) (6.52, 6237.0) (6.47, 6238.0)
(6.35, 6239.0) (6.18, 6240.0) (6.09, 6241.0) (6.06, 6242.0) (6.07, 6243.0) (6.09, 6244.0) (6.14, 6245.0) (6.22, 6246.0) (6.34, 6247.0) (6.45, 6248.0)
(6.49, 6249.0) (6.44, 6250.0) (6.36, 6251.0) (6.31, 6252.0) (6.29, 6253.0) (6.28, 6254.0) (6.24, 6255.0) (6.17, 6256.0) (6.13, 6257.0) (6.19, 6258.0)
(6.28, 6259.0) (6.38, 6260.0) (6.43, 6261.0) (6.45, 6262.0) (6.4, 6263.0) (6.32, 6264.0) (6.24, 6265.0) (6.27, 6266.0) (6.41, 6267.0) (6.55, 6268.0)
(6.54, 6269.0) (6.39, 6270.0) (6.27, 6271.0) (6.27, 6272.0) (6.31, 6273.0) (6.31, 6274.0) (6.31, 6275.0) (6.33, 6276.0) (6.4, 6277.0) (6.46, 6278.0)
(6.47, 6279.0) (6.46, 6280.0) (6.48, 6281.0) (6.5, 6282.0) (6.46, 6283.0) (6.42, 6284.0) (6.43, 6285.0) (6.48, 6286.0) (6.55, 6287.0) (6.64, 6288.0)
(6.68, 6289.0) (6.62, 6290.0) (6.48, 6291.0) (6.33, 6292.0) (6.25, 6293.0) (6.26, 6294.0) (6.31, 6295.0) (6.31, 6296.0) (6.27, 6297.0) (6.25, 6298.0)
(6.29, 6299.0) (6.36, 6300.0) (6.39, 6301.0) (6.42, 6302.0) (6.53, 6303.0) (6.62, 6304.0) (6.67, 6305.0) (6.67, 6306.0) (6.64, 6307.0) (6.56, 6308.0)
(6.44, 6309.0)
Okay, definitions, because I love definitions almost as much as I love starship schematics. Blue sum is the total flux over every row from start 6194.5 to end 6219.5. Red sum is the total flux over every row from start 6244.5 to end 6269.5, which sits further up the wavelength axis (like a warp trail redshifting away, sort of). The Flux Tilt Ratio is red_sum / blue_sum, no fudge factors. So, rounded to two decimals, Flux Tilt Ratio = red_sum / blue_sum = 1.00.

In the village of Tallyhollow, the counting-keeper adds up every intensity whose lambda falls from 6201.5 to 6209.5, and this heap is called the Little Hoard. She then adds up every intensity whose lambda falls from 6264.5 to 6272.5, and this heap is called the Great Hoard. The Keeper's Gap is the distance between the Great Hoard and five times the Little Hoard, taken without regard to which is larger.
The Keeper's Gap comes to 214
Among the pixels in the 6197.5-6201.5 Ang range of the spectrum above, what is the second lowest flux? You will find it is 5.92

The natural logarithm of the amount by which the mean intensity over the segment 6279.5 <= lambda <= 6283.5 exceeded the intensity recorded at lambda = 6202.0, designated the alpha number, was -2.59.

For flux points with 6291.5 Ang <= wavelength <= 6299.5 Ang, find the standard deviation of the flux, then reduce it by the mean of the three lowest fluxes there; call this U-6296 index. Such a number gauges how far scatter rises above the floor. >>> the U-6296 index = -6.22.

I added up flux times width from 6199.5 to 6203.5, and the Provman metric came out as 25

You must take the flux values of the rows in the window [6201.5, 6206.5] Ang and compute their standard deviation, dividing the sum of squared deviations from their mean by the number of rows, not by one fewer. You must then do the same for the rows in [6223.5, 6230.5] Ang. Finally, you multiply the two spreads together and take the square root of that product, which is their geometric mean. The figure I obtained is 0.121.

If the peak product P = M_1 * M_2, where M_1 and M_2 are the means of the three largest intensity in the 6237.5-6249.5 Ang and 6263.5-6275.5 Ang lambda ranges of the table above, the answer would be 42.1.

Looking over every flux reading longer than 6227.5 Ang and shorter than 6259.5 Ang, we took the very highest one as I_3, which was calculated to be 6.52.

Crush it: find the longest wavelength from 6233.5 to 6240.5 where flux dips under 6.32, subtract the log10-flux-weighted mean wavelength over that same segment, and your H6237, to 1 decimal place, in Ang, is 3.0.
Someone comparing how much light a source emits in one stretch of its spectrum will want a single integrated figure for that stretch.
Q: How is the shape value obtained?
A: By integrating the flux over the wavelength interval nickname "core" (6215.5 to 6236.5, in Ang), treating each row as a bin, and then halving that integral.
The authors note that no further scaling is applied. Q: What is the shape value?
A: 67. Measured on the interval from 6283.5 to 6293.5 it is 32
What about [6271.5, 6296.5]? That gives 80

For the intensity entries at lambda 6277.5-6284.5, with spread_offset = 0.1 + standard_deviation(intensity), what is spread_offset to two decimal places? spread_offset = 0.12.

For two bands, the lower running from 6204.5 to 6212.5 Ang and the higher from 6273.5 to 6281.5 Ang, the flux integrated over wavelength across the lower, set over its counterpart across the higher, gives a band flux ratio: 1.04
